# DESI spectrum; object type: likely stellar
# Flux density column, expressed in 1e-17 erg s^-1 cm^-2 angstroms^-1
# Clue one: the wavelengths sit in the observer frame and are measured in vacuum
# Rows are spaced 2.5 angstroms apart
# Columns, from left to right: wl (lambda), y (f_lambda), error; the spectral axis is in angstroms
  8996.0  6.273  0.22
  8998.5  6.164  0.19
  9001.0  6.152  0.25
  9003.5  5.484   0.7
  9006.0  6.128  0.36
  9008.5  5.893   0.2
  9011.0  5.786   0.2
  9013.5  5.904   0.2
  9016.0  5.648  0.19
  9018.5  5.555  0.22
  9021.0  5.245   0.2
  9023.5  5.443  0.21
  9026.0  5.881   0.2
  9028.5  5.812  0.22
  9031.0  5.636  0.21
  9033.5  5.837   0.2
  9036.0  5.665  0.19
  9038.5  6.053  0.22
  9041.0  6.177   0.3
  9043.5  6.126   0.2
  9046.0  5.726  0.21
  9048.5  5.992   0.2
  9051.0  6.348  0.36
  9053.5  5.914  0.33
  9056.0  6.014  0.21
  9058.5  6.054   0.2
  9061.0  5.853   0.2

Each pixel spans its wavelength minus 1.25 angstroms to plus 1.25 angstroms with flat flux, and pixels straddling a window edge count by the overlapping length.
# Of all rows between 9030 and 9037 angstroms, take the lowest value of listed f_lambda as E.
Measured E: 5.636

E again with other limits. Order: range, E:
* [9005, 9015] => 5.786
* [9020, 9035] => 5.245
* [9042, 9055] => 5.726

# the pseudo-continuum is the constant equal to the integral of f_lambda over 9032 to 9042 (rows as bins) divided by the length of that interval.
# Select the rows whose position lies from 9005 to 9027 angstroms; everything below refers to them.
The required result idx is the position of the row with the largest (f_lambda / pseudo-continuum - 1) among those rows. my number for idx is 9006.0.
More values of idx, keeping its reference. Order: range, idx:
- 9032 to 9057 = 9051.0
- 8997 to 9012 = 8998.5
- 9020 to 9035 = 9026.0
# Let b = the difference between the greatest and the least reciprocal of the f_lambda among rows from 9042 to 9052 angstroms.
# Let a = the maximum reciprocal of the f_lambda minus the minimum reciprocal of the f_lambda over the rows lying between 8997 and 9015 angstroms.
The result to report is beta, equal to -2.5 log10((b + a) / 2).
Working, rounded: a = 0.020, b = 0.017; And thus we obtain 4.33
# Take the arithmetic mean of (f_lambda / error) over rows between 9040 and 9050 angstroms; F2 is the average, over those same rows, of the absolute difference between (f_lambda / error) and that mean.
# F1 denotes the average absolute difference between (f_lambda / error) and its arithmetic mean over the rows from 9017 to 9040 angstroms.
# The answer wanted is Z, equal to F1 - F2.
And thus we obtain -2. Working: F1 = 1.4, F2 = 3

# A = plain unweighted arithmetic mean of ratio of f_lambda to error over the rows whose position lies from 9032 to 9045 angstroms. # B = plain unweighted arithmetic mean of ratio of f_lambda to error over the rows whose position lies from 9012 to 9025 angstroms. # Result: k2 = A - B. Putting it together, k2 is 0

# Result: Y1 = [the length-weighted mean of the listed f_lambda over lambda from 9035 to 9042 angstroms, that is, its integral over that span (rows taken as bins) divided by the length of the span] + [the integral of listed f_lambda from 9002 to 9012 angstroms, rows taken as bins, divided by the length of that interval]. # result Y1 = 11.8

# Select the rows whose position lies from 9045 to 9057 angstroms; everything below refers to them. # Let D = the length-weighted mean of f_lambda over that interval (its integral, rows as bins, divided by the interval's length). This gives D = 6.00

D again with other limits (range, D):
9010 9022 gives 5.63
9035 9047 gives 5.96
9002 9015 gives 5.84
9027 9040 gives 5.81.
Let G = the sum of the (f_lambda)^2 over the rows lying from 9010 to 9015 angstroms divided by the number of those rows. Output 34.2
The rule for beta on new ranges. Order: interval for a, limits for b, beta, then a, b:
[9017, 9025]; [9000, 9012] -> 4.54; 0.011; 0.020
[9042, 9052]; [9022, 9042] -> 4.28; 0.017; 0.022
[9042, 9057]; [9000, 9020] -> 4.33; 0.017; 0.020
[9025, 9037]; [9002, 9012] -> 4.69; 0.007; 0.019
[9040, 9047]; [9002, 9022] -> 4.24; 0.013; 0.027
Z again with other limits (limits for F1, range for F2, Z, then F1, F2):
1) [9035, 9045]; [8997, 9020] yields -2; 3.3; 6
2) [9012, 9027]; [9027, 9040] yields 1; 1.9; 1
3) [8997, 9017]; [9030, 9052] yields 3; 6.3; 3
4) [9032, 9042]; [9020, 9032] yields 2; 3.1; 1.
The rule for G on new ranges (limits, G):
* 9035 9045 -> 36.1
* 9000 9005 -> 34.0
